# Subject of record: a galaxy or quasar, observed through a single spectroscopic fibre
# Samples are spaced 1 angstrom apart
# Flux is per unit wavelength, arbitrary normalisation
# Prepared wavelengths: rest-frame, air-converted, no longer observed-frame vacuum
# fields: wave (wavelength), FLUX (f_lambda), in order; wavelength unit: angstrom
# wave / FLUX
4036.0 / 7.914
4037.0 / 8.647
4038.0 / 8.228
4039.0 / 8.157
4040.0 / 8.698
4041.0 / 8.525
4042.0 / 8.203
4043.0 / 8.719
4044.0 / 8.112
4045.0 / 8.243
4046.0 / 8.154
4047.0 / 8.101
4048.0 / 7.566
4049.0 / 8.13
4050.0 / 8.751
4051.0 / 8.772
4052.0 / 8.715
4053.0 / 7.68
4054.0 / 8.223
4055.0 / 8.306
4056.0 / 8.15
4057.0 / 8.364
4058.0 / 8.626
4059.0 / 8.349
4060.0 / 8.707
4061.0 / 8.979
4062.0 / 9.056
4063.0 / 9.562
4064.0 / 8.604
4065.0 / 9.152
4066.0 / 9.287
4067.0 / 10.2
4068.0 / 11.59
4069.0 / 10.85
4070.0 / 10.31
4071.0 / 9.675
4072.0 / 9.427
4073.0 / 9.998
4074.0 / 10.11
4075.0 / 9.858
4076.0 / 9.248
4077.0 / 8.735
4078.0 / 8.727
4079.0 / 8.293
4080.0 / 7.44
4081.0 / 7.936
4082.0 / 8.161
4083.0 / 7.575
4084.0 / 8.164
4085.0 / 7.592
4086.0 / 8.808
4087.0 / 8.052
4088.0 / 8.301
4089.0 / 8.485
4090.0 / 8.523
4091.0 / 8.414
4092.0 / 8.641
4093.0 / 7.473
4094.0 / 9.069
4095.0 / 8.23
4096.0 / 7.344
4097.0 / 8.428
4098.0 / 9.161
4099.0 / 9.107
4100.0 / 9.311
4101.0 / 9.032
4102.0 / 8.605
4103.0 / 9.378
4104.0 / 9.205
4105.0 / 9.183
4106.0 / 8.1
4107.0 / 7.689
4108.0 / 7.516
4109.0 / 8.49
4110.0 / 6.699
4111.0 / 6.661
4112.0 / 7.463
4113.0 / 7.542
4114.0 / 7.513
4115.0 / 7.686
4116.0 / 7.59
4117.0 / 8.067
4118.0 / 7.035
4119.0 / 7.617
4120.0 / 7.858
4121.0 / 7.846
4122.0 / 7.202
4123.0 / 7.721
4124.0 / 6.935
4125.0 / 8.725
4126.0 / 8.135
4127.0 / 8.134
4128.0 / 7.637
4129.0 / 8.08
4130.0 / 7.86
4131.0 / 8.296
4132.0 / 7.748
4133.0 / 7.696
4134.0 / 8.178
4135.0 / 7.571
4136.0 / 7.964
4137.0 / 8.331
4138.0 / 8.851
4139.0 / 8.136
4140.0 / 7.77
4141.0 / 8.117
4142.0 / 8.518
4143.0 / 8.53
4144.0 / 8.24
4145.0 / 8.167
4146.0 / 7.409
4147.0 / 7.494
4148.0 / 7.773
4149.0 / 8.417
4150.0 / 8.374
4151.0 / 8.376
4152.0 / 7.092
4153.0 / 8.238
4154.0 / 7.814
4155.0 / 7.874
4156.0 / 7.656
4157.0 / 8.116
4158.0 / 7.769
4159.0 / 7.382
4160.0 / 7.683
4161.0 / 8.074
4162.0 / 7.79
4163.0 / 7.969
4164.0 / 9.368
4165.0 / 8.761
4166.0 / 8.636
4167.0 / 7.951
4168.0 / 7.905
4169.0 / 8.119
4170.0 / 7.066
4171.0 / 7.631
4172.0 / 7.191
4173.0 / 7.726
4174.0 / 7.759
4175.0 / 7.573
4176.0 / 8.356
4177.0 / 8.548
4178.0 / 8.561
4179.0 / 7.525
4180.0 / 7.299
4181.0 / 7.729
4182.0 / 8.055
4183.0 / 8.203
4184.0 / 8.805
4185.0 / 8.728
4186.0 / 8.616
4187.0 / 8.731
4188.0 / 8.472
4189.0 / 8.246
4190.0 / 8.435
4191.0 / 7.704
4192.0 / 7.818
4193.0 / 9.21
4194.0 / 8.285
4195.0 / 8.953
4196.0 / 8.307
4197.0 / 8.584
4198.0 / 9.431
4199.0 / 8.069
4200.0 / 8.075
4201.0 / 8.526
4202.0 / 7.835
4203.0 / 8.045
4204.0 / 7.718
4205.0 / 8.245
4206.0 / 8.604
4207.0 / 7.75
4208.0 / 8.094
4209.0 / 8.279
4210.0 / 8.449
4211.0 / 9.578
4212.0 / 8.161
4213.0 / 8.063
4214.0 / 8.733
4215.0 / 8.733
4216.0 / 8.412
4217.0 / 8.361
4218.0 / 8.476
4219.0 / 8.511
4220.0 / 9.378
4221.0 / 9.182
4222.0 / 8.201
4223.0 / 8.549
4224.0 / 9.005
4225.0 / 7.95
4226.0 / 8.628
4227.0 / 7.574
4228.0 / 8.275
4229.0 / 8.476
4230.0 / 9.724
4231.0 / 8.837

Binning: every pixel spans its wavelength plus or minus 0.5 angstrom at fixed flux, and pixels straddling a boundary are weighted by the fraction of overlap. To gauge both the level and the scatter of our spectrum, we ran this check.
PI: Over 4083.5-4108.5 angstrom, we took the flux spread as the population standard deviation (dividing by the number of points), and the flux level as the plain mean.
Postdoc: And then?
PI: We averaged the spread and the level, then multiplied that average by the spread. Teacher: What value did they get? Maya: 2.8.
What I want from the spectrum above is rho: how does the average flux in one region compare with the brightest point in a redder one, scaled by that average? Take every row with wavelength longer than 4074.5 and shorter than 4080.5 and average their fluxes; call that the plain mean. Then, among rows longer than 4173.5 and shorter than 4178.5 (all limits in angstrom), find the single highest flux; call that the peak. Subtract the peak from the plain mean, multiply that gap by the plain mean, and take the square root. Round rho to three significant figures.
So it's 1.17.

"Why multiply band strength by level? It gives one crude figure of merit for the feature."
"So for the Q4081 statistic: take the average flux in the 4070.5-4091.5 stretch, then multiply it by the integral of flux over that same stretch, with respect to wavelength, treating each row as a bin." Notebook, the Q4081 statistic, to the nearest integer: 1569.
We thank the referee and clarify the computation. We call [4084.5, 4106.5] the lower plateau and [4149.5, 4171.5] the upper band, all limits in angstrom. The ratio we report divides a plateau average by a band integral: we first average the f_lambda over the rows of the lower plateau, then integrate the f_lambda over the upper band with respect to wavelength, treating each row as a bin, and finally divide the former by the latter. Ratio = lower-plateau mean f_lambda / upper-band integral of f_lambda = 0.0488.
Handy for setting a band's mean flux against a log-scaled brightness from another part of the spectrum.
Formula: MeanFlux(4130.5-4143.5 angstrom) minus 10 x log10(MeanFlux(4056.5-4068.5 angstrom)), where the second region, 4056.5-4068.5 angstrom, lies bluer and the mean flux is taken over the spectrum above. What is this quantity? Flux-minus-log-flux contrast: -1.5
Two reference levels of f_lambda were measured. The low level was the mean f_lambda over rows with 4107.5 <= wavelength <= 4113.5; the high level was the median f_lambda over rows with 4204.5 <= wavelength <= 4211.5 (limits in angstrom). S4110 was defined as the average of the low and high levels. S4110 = 7.84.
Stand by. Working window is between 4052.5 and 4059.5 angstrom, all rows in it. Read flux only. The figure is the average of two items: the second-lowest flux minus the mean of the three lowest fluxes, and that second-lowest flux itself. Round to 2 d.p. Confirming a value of 4.14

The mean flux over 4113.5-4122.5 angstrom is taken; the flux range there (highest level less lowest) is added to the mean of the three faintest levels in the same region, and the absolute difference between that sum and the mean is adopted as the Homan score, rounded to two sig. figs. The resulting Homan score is 0.68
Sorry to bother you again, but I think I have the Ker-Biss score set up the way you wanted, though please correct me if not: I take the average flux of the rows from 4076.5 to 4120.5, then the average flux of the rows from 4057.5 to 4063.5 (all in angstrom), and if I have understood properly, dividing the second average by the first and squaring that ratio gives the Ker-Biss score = 1.19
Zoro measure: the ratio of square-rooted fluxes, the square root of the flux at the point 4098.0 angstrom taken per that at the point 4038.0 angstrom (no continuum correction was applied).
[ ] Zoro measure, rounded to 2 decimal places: 1.06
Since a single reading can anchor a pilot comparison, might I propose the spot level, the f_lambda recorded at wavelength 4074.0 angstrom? 10.11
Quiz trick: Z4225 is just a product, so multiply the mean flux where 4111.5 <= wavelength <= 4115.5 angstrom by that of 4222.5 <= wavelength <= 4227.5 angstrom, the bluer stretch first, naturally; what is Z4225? 63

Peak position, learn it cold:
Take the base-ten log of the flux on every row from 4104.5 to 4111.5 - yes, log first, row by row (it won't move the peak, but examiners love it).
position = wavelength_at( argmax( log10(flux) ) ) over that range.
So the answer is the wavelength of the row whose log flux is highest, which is 4105.0 angstrom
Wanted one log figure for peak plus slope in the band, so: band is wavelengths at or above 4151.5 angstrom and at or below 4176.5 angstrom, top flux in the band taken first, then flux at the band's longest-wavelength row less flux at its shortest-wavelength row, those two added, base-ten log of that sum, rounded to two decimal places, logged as 1.03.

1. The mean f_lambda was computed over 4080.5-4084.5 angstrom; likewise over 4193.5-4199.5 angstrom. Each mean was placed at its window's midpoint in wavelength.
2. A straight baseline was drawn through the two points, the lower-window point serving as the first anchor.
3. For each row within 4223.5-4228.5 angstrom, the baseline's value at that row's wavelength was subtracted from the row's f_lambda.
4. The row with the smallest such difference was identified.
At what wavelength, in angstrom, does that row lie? 4227.0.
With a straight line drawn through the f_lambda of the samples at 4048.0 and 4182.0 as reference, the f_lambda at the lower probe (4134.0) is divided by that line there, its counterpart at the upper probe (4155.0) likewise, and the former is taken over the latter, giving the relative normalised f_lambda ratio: 1.05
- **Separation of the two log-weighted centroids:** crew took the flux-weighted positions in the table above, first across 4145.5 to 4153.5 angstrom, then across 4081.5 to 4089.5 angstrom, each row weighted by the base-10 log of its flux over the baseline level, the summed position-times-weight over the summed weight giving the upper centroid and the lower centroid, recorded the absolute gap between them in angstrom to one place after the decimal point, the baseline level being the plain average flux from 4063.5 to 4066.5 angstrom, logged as 64.2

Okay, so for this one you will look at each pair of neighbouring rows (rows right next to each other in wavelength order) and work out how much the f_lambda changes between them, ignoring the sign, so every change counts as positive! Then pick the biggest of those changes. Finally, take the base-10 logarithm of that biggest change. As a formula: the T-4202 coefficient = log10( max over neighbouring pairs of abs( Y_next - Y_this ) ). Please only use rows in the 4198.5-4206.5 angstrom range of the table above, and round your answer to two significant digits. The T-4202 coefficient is -0.16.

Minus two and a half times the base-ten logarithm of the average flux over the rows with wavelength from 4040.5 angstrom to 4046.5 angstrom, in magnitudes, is -2.30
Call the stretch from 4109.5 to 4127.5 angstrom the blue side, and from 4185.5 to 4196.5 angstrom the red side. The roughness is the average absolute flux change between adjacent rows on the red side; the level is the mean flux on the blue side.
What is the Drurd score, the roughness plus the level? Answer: 8.1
